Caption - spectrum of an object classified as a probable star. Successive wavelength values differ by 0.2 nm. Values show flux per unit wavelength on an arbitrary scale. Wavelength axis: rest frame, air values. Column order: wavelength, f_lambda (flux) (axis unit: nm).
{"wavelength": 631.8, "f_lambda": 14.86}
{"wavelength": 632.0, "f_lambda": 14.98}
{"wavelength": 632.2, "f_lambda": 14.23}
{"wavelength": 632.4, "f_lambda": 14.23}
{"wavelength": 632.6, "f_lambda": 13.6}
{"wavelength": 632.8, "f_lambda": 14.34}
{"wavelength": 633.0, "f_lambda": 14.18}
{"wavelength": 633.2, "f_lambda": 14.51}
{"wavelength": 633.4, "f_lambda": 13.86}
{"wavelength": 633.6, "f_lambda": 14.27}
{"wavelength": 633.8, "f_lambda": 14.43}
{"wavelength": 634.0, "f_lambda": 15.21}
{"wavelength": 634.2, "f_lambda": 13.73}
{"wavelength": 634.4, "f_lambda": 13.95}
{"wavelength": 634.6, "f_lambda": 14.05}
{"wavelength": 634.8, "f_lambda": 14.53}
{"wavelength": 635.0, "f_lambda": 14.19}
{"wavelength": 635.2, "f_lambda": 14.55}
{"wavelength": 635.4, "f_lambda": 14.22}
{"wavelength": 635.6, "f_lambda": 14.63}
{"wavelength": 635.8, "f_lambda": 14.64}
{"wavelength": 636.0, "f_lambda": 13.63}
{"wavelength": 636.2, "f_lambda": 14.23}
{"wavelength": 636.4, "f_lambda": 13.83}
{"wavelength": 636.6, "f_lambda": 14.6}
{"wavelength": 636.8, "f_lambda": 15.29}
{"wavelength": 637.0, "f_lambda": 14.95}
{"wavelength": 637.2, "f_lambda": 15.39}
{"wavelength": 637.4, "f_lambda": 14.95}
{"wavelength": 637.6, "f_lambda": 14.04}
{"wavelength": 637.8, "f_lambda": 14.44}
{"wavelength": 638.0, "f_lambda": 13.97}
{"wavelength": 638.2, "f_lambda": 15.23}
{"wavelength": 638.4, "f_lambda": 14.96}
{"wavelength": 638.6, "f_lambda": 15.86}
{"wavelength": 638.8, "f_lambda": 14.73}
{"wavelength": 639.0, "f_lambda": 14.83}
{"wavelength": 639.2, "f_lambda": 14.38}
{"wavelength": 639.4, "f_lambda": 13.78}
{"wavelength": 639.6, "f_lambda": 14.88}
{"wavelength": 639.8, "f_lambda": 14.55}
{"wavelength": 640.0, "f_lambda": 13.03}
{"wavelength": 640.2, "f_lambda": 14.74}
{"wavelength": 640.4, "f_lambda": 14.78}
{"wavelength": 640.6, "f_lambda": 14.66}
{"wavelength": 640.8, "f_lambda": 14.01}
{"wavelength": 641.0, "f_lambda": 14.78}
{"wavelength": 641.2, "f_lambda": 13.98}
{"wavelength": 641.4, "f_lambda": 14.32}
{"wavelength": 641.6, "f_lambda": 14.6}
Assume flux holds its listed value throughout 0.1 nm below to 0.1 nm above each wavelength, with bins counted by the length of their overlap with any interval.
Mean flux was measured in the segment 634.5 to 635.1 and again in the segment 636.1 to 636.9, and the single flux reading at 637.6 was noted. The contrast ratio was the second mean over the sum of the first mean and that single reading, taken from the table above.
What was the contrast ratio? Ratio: 0.512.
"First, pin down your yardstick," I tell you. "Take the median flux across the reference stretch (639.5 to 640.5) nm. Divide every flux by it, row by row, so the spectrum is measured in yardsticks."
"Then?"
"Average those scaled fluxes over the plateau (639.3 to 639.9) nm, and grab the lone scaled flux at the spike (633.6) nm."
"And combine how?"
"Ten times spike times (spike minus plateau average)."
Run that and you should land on -0.1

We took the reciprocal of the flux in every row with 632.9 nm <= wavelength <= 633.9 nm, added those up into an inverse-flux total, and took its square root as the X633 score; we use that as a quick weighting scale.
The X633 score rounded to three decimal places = 0.592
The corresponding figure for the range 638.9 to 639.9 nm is 0.588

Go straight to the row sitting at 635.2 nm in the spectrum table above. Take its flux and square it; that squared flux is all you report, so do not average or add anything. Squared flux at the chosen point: 212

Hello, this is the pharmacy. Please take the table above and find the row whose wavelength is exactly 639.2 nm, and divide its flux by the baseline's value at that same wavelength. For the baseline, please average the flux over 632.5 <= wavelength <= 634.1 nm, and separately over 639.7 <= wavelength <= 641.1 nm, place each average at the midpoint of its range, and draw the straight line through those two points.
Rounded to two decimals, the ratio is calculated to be 1.00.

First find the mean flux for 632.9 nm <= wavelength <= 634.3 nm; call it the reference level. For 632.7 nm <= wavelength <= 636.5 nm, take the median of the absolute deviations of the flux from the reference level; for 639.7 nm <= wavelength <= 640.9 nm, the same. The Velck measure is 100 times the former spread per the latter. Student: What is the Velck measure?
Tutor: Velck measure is 61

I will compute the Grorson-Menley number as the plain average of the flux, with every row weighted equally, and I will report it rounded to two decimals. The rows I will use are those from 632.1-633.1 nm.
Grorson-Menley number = 14.12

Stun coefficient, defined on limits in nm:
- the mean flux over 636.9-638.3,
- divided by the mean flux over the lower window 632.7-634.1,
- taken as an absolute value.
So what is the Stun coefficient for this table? 1.02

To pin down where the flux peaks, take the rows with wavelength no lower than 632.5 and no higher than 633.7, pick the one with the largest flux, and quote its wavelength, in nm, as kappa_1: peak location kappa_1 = 633.2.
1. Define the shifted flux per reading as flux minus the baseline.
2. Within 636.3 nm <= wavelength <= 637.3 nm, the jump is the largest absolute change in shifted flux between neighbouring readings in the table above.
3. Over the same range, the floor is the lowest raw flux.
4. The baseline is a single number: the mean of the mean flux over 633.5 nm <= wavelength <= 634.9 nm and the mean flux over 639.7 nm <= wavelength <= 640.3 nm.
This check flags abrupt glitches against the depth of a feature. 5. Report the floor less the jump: 13.06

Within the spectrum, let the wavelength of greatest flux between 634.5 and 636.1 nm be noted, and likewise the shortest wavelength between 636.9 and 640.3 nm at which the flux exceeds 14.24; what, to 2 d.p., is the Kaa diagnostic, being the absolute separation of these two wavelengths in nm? 1.20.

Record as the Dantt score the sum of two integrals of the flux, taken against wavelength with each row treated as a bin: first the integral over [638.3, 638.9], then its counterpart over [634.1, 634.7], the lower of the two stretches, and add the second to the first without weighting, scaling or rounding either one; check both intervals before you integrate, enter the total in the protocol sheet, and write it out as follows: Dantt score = 17.5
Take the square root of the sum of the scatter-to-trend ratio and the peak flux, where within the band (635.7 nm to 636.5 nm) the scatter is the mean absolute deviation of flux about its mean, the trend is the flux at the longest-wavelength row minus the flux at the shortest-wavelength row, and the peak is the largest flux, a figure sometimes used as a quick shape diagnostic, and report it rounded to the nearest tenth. 3.8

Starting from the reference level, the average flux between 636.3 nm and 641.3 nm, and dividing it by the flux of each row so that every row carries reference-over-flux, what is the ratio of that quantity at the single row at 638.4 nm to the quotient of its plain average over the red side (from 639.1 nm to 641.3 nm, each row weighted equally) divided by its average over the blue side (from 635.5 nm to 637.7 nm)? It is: 0.96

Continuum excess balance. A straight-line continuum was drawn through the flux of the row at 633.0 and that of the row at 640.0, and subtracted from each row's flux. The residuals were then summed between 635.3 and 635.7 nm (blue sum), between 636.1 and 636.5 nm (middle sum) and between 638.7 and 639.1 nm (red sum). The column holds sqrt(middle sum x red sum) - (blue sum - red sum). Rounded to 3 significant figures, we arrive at 3.40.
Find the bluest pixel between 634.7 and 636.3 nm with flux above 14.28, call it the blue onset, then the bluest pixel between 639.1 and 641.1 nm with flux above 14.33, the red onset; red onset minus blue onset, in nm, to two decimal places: 4.40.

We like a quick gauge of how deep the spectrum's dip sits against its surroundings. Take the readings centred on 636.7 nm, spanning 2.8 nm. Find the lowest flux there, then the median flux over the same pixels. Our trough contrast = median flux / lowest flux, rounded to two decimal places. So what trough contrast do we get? 1.07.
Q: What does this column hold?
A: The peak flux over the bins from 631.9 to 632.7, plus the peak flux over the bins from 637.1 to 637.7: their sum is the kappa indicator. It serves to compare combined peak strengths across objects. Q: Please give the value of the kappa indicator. 30.4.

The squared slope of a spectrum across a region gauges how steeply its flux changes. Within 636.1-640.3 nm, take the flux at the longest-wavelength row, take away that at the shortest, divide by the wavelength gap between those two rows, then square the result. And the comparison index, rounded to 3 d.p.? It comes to 0.016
